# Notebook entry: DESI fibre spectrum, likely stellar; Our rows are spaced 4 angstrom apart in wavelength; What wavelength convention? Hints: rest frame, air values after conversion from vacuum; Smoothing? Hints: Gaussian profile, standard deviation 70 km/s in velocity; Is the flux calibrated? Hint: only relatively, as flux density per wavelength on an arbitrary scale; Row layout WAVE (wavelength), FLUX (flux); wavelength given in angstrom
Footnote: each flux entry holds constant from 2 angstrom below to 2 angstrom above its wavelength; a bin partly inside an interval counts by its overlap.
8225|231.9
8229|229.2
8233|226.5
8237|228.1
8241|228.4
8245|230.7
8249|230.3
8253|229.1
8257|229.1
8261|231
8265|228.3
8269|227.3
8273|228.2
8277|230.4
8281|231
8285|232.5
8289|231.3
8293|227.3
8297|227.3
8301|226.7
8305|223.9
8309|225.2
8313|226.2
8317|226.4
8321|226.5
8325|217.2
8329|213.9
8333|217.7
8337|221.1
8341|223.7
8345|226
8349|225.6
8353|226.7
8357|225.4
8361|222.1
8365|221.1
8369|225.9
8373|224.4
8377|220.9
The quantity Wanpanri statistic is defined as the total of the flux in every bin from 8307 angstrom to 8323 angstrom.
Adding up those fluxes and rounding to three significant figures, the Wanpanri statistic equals 904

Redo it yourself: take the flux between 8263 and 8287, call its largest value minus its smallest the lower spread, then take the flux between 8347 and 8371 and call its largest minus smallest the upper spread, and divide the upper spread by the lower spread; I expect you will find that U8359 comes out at 1.1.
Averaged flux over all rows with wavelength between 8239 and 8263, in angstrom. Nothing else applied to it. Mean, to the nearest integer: 230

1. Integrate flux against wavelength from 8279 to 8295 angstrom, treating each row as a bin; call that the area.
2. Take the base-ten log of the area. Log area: 3.57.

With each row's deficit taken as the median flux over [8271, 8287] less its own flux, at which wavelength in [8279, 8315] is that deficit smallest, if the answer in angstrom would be 8285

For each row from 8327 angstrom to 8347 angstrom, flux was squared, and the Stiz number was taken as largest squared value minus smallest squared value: 5323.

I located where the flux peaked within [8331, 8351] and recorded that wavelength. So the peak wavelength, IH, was 8345 angstrom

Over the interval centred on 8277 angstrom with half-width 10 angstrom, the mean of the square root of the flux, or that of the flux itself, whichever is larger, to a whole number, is 230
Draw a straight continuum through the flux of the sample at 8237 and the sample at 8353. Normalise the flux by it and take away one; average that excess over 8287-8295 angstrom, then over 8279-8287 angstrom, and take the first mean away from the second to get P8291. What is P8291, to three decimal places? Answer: 0.010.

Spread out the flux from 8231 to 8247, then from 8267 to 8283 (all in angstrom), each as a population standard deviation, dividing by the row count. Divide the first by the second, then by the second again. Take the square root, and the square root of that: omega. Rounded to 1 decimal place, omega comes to 0.9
